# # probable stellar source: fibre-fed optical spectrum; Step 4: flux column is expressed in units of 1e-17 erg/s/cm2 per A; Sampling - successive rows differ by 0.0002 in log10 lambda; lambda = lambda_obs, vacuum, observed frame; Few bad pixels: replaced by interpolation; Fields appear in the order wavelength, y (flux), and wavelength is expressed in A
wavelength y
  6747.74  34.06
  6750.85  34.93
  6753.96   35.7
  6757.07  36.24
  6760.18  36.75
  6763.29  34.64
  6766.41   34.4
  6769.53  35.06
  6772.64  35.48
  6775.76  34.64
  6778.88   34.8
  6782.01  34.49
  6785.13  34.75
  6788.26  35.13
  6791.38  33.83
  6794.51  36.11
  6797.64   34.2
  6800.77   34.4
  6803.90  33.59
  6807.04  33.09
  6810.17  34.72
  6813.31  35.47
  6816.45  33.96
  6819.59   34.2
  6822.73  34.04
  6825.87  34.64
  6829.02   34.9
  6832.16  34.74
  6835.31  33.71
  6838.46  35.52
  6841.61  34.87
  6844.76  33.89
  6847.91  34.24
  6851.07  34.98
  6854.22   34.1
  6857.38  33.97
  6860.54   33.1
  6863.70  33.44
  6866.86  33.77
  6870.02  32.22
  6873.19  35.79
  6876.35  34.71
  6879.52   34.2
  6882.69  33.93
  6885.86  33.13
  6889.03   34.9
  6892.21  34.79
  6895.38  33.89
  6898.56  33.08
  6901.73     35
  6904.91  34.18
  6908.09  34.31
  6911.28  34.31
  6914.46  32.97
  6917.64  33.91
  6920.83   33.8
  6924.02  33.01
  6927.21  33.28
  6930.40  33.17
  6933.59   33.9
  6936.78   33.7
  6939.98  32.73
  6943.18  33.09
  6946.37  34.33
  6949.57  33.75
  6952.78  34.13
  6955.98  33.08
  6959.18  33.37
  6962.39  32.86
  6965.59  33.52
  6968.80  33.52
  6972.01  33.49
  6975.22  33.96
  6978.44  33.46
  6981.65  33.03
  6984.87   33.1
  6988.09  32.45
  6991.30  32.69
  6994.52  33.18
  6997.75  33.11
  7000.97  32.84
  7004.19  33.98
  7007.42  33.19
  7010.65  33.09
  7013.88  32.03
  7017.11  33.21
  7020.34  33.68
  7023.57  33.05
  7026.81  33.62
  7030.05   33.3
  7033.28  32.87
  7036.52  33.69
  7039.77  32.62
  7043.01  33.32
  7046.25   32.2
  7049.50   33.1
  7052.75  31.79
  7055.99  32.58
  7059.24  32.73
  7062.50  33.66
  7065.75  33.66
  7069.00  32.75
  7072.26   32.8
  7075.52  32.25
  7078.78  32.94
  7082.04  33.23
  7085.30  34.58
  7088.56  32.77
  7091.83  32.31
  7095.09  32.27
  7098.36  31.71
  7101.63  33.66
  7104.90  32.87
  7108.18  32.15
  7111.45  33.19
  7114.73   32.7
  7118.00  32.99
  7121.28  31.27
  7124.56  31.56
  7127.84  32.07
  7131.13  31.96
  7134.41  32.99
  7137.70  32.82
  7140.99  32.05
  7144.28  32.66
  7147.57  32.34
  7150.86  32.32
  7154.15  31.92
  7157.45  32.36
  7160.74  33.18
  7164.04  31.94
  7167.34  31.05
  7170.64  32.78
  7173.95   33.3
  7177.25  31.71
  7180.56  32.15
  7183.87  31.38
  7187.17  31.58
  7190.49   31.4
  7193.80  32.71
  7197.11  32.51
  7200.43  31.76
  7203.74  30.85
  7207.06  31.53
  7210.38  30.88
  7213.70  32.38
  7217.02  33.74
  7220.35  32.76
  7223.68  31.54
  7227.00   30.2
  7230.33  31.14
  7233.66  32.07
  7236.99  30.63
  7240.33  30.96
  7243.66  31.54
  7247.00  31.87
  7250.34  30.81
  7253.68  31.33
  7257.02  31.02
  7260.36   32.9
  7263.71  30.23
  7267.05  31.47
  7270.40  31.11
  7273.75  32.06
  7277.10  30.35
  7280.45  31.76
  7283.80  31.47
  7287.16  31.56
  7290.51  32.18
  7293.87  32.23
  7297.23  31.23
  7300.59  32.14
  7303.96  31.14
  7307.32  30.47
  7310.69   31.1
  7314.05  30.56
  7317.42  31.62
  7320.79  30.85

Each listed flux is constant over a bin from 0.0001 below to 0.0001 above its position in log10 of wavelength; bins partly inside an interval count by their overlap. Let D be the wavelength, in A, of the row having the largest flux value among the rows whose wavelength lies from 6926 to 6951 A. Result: 6946.37 A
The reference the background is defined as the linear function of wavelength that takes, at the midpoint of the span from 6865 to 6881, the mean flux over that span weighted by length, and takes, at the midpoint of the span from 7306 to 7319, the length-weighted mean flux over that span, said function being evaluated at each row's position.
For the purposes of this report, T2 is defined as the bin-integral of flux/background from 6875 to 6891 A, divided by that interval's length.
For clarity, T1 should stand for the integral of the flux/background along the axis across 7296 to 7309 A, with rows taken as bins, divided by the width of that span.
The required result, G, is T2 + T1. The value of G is 2.01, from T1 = 1.01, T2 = 1.00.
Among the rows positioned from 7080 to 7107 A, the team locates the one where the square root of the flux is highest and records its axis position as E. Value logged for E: 7085.30 A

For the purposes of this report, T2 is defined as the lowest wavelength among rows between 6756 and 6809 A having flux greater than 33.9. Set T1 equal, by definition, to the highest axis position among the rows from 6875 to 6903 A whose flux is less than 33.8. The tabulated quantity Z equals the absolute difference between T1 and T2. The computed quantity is 141.5 A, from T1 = 6898.56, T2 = 6757.07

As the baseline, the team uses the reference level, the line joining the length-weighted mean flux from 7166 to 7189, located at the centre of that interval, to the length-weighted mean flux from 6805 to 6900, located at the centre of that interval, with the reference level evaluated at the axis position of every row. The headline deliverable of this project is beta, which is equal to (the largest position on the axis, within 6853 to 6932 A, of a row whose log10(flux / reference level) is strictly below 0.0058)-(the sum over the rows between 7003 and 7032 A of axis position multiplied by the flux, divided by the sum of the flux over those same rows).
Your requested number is -86.7 A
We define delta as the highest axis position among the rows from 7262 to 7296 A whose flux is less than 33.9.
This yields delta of 7293.87 A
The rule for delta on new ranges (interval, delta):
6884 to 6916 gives 6914.46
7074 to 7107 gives 7104.90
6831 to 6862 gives 6860.54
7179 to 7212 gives 7210.38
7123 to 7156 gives 7154.15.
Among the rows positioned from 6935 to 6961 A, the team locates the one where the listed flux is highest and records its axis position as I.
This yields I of 6946.37 A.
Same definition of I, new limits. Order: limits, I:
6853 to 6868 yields 6854.22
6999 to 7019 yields 7004.19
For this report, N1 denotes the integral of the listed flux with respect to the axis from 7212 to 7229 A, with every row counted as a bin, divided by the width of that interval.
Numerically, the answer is 32.1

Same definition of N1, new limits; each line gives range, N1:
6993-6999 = 33.1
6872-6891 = 34.4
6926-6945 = 33.3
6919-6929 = 33.4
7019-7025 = 33.4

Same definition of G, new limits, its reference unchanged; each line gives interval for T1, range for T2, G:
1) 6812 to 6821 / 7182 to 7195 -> 2.00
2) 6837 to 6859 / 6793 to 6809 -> 2.00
